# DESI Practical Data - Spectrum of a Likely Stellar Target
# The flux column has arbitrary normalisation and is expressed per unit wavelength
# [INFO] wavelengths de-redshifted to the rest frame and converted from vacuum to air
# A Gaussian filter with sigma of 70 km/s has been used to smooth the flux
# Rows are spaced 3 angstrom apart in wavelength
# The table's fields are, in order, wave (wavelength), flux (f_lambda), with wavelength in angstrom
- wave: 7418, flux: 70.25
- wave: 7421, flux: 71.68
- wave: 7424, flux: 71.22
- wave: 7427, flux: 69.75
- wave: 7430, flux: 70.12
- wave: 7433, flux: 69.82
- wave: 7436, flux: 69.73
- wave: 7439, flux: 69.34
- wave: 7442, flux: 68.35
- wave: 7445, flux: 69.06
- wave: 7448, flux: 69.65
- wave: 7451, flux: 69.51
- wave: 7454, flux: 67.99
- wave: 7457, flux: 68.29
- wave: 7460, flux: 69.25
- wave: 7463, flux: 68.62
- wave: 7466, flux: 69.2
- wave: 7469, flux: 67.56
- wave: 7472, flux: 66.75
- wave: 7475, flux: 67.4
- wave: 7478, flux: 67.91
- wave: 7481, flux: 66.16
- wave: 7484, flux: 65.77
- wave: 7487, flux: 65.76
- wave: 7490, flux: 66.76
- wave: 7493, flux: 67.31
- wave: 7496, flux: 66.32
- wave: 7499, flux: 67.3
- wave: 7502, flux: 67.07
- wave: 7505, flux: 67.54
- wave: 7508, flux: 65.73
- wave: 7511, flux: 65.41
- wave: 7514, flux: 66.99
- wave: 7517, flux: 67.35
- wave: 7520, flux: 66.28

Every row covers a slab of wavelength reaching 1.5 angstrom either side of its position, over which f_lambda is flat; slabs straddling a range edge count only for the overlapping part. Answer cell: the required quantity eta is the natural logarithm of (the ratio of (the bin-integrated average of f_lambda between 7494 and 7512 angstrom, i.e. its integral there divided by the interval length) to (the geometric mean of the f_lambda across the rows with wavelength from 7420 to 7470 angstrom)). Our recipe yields -0.04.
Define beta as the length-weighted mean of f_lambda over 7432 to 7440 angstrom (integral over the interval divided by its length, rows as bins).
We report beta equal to 69.6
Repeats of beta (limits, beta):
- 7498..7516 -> 66.7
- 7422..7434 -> 70.3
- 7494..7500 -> 66.8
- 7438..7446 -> 68.9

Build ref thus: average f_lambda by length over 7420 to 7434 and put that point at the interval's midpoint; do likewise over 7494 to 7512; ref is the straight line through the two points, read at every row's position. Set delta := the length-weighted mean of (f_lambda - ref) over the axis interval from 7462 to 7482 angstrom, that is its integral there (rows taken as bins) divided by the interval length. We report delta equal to -0.53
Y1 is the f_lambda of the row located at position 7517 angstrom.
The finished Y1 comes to 67.35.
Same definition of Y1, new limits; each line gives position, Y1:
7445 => 69.06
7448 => 69.65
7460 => 69.25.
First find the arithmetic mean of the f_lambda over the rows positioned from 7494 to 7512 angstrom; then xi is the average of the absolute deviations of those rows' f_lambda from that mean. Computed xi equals 0.74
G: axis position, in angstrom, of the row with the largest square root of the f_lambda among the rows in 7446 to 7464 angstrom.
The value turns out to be 7448 angstrom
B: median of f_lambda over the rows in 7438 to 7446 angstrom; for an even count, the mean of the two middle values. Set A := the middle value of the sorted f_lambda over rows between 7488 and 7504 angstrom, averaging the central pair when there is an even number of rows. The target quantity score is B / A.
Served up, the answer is 1.03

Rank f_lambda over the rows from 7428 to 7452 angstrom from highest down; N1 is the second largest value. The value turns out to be 69.82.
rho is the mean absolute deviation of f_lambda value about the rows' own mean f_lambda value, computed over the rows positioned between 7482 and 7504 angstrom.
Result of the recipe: 0.57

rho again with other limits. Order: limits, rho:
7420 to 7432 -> 0.76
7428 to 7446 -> 0.49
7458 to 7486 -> 1.00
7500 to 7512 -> 0.87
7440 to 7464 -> 0.53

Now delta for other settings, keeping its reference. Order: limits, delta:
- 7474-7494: -0.89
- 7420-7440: -0.12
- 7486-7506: -0.10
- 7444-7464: -0.21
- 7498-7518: 0.38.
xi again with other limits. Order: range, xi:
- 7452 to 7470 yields 0.54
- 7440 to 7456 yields 0.59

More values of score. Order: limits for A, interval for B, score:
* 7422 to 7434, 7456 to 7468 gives 0.98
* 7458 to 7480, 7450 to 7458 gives 1.01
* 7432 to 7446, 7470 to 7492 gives 0.96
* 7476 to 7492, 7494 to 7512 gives 1.01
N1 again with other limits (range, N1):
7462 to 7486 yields 68.62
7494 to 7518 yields 67.35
